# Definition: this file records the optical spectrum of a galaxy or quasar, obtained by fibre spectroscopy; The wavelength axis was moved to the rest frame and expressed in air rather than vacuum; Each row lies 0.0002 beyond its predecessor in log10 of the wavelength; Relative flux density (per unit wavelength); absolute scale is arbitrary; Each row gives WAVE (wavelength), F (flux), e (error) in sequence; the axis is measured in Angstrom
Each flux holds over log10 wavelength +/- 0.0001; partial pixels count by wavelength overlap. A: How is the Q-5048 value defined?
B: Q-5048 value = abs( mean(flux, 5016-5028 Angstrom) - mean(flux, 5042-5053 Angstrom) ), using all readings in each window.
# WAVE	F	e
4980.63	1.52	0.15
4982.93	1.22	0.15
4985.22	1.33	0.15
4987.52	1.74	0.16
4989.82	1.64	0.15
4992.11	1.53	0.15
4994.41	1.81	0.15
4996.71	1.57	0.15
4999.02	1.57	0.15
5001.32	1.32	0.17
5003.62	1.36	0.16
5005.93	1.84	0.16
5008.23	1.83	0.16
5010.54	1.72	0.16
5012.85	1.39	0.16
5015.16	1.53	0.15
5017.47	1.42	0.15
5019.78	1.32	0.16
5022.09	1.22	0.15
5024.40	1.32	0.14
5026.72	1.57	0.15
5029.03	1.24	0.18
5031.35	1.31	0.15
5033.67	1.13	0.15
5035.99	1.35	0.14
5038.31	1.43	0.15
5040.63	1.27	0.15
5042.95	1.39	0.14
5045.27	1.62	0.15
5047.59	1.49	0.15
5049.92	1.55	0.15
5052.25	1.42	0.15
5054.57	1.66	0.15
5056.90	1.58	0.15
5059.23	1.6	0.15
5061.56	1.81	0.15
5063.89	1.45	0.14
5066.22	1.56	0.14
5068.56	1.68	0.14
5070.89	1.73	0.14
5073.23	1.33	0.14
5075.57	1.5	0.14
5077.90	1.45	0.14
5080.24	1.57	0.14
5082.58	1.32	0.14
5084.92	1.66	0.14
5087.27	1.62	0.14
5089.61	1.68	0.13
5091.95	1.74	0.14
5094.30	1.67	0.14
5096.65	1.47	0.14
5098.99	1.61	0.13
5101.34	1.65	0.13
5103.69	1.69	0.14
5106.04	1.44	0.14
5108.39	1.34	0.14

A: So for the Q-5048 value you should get 0.12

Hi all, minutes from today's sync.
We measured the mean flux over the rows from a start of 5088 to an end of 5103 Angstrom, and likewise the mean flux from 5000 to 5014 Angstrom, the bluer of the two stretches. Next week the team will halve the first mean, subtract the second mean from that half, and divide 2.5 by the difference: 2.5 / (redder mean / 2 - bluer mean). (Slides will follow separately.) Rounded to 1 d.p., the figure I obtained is -3.3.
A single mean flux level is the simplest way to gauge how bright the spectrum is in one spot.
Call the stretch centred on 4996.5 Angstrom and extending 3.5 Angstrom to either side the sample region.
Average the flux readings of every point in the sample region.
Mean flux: 1.65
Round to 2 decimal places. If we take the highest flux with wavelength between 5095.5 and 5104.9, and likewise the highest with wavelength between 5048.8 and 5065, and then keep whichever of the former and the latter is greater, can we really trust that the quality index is 1.81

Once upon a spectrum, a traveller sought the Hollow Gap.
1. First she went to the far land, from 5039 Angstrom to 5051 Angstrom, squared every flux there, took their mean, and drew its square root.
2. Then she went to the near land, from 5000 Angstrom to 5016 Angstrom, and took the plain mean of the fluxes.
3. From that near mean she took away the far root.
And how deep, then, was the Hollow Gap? 0.10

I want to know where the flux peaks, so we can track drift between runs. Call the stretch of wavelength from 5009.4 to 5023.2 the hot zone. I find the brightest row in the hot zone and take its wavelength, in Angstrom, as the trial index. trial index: 5010.54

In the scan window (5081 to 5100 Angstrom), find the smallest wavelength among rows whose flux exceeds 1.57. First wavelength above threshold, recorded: 5084.92 Angstrom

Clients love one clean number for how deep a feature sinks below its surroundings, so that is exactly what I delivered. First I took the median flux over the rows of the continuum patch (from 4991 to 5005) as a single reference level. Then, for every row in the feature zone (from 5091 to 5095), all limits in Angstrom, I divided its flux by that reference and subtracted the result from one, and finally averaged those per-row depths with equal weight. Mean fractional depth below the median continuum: -0.10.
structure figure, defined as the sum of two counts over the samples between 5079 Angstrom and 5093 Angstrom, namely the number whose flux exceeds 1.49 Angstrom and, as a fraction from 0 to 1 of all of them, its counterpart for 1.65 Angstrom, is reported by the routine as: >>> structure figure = 5.5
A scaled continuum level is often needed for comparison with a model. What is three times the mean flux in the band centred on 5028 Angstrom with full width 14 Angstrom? 3.9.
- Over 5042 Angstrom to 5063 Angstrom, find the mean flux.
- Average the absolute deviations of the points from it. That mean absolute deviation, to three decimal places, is 0.095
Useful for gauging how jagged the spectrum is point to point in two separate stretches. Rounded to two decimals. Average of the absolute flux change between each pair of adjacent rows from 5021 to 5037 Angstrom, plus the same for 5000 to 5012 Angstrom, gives 0.35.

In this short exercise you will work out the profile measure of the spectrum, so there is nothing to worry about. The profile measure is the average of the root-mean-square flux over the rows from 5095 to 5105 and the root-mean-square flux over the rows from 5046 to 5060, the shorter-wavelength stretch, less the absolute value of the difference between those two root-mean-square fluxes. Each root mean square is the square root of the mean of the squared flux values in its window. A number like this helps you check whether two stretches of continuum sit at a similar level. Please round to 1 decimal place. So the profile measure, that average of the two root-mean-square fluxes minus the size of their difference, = 1.5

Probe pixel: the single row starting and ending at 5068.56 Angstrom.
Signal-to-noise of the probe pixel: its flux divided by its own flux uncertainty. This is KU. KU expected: 12.0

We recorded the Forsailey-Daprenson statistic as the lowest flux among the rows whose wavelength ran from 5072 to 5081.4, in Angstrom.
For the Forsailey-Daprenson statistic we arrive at 1.33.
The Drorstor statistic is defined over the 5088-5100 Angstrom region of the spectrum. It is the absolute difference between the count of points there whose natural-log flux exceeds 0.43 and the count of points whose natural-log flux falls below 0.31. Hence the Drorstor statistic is 4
